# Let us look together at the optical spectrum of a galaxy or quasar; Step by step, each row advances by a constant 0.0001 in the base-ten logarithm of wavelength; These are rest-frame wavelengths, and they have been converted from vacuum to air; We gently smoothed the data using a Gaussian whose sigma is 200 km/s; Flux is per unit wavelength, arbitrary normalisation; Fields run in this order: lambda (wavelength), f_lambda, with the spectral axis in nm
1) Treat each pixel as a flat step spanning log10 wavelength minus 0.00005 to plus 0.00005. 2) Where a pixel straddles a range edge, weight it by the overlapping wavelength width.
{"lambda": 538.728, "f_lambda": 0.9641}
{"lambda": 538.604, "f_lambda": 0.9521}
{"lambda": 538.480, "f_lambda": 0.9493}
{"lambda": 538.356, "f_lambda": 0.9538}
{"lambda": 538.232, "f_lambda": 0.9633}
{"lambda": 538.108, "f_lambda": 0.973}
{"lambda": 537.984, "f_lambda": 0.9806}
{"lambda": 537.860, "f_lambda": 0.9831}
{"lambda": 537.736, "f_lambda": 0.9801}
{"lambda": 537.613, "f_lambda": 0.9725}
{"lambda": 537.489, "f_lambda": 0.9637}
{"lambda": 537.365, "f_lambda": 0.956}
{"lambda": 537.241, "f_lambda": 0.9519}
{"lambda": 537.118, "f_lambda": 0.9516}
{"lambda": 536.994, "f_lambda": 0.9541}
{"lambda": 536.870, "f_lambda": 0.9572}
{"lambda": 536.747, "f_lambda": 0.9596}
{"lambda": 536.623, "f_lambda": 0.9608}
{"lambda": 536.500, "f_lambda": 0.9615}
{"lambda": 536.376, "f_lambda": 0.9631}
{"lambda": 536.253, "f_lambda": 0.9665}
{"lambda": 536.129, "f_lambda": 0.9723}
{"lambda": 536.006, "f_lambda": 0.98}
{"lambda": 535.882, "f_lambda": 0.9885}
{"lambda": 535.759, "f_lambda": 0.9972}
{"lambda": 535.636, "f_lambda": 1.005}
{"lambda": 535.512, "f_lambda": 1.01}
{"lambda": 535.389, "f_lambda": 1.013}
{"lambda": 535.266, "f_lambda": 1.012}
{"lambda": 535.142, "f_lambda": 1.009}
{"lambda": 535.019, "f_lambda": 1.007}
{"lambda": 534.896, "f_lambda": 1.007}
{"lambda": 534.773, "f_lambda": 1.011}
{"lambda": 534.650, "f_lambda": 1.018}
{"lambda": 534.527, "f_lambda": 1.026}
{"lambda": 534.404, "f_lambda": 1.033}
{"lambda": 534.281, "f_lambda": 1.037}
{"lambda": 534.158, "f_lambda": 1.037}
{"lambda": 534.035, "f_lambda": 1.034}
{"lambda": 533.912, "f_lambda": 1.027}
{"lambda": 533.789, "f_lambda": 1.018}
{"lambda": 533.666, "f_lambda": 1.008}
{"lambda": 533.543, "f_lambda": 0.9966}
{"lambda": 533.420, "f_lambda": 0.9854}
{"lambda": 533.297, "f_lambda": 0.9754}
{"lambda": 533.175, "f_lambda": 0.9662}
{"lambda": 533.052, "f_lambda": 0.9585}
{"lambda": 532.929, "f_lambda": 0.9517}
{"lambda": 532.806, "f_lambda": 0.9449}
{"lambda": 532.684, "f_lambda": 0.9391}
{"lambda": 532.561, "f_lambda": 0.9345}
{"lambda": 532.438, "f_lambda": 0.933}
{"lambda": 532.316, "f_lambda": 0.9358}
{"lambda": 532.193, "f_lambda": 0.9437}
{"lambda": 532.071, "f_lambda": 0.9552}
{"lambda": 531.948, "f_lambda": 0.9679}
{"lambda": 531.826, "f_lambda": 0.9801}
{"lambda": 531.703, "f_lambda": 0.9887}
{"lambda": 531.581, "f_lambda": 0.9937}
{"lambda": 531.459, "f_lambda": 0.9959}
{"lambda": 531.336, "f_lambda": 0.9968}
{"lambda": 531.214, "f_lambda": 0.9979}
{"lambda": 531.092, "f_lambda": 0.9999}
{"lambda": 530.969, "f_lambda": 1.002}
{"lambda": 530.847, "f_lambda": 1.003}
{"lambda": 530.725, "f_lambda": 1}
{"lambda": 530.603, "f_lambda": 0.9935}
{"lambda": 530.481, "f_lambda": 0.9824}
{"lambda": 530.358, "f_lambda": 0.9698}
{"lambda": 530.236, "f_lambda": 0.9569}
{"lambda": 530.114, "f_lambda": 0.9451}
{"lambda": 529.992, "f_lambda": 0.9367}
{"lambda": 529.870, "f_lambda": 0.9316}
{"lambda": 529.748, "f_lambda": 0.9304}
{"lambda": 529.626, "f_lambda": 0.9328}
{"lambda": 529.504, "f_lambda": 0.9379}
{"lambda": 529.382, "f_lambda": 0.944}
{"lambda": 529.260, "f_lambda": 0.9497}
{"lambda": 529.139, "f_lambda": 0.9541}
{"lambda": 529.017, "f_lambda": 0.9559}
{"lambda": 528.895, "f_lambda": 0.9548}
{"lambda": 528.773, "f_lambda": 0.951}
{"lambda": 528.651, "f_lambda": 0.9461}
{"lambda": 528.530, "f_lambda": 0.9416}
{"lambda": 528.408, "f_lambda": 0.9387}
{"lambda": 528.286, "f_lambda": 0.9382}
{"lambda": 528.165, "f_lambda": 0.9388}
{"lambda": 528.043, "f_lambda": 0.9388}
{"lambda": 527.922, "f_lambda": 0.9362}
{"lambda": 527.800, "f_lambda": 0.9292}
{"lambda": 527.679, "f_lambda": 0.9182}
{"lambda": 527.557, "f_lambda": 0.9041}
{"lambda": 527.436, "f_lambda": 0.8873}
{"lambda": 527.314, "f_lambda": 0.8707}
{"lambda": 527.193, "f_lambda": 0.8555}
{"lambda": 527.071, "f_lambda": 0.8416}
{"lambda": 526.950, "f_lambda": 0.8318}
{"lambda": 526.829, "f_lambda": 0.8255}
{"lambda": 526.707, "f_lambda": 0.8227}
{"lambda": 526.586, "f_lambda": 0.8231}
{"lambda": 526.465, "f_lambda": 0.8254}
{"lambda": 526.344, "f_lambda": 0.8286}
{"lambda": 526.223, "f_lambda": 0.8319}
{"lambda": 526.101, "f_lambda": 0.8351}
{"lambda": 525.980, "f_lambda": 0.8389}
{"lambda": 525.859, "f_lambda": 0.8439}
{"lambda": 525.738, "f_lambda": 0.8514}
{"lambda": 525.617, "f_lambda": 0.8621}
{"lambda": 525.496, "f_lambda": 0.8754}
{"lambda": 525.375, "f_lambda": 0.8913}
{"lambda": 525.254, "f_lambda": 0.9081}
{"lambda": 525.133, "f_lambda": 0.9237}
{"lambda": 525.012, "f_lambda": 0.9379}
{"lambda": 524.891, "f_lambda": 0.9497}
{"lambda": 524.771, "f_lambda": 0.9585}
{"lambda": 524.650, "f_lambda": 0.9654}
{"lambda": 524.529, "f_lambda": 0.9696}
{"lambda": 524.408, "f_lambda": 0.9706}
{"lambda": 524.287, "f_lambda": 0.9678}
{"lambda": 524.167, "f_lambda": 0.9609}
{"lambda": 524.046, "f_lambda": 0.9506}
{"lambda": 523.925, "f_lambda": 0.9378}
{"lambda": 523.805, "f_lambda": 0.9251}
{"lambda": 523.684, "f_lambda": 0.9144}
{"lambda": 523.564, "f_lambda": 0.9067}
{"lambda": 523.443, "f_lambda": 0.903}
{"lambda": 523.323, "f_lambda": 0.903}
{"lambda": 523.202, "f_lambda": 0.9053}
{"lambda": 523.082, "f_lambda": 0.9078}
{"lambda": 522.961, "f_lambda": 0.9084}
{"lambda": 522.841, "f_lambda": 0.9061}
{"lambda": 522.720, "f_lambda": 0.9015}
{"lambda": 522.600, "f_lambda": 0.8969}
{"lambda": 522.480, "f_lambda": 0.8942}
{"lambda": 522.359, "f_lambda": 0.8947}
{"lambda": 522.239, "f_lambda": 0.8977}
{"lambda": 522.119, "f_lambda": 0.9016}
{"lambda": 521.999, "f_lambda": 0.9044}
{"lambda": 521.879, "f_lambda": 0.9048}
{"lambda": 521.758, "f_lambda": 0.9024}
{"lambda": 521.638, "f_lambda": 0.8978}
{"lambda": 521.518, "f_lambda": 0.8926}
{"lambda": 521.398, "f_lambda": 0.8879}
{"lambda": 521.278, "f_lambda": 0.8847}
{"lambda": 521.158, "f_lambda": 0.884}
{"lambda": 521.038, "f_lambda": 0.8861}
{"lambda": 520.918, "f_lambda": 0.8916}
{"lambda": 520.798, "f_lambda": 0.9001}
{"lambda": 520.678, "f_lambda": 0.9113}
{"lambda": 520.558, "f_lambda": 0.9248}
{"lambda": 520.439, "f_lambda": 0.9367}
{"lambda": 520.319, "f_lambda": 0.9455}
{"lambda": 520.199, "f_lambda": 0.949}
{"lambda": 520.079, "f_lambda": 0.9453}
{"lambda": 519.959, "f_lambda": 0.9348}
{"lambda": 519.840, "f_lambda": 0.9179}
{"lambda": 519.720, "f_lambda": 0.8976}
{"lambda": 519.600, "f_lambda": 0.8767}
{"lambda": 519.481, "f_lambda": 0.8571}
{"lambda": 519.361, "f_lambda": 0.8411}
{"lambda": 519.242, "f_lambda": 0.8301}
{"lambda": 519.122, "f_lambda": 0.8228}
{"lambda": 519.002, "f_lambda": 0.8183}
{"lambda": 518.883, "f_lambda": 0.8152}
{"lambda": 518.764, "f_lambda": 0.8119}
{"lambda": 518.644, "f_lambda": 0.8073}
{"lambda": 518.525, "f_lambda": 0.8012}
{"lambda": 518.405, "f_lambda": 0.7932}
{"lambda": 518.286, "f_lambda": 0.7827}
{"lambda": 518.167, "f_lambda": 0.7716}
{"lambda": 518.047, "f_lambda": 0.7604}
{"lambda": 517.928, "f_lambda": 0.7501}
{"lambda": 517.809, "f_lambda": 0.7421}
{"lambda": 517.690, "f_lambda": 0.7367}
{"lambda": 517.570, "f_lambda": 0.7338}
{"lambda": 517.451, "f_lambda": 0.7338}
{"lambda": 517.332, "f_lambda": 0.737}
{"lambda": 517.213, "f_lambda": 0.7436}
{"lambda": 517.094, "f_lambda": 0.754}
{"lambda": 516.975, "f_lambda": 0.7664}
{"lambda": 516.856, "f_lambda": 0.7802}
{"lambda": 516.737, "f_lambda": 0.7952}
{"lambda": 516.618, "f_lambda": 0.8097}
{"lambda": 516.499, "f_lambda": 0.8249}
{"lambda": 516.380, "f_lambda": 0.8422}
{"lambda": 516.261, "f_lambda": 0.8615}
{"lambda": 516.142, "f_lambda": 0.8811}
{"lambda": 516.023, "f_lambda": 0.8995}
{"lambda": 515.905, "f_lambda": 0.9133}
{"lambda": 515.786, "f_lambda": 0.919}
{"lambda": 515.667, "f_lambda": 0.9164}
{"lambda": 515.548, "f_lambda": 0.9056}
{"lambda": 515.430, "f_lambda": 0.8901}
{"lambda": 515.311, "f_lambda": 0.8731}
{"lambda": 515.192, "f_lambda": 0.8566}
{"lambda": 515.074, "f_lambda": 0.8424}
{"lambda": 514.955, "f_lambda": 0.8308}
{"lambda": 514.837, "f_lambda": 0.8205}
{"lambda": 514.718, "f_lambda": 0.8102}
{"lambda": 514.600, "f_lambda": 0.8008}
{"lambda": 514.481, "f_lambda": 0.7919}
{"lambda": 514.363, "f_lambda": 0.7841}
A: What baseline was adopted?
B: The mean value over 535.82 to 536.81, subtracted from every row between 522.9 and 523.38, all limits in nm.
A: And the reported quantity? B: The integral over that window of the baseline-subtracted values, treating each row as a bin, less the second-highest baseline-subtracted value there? 0.031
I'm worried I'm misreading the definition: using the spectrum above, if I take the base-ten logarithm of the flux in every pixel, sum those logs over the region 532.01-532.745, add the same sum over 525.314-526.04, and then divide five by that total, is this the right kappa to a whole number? -9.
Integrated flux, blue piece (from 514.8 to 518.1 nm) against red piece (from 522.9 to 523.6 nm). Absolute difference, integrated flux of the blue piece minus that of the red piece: 2.07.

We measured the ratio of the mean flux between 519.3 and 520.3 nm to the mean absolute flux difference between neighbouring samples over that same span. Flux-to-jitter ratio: 59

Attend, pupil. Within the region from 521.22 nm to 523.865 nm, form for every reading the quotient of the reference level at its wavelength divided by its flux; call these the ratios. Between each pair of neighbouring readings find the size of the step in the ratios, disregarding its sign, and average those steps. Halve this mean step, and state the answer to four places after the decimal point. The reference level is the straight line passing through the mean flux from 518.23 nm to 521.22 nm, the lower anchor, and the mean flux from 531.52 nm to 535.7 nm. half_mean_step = 0.0018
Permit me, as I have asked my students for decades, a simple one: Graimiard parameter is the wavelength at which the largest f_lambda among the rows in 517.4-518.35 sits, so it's 518.286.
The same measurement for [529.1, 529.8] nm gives 529.139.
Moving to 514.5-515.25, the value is 515.192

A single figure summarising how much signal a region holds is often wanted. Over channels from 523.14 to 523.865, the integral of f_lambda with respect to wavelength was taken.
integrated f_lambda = 0.66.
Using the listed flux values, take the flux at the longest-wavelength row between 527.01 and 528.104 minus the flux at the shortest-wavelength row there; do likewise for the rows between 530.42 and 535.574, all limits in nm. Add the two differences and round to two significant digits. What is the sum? 0.12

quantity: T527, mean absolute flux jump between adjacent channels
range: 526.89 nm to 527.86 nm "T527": 0.014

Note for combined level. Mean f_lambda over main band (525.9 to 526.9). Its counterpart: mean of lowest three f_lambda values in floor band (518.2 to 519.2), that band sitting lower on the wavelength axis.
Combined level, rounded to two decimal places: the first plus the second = 1.62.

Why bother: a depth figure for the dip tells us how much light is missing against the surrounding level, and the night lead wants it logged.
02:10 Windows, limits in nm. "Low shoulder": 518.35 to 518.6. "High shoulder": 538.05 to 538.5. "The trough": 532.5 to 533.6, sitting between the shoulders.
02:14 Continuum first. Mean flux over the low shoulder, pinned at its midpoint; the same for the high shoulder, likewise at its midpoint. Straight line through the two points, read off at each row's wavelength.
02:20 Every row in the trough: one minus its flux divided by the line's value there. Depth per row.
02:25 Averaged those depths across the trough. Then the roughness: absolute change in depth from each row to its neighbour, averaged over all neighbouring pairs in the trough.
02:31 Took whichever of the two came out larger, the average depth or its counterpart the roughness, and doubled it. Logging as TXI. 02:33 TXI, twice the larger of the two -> 0.0146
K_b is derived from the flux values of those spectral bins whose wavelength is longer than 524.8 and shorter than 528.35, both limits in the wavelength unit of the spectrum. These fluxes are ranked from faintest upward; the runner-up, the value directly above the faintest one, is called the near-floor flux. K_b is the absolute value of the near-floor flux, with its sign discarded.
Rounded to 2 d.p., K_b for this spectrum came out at 0.82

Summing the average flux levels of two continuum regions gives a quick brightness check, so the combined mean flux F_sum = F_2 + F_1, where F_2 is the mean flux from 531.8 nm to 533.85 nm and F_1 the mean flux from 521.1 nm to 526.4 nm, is 1.87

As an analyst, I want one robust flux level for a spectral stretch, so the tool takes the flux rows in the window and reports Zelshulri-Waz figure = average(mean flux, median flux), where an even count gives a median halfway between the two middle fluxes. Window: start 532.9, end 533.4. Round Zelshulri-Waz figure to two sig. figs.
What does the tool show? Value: 0.96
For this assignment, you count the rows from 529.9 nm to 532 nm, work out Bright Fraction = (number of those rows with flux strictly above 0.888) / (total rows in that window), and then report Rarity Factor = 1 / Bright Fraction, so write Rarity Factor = 1.0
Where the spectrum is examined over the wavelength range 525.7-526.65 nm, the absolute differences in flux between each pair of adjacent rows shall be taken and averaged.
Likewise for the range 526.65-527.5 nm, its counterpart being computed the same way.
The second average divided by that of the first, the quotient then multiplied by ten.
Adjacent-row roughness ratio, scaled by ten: 27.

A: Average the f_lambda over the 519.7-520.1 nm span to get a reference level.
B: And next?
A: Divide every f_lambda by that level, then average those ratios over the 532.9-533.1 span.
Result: 1.03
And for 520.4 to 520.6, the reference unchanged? 1.01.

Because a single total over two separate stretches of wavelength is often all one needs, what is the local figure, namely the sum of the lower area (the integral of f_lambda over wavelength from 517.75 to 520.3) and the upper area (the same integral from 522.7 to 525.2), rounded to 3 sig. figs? 4.46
